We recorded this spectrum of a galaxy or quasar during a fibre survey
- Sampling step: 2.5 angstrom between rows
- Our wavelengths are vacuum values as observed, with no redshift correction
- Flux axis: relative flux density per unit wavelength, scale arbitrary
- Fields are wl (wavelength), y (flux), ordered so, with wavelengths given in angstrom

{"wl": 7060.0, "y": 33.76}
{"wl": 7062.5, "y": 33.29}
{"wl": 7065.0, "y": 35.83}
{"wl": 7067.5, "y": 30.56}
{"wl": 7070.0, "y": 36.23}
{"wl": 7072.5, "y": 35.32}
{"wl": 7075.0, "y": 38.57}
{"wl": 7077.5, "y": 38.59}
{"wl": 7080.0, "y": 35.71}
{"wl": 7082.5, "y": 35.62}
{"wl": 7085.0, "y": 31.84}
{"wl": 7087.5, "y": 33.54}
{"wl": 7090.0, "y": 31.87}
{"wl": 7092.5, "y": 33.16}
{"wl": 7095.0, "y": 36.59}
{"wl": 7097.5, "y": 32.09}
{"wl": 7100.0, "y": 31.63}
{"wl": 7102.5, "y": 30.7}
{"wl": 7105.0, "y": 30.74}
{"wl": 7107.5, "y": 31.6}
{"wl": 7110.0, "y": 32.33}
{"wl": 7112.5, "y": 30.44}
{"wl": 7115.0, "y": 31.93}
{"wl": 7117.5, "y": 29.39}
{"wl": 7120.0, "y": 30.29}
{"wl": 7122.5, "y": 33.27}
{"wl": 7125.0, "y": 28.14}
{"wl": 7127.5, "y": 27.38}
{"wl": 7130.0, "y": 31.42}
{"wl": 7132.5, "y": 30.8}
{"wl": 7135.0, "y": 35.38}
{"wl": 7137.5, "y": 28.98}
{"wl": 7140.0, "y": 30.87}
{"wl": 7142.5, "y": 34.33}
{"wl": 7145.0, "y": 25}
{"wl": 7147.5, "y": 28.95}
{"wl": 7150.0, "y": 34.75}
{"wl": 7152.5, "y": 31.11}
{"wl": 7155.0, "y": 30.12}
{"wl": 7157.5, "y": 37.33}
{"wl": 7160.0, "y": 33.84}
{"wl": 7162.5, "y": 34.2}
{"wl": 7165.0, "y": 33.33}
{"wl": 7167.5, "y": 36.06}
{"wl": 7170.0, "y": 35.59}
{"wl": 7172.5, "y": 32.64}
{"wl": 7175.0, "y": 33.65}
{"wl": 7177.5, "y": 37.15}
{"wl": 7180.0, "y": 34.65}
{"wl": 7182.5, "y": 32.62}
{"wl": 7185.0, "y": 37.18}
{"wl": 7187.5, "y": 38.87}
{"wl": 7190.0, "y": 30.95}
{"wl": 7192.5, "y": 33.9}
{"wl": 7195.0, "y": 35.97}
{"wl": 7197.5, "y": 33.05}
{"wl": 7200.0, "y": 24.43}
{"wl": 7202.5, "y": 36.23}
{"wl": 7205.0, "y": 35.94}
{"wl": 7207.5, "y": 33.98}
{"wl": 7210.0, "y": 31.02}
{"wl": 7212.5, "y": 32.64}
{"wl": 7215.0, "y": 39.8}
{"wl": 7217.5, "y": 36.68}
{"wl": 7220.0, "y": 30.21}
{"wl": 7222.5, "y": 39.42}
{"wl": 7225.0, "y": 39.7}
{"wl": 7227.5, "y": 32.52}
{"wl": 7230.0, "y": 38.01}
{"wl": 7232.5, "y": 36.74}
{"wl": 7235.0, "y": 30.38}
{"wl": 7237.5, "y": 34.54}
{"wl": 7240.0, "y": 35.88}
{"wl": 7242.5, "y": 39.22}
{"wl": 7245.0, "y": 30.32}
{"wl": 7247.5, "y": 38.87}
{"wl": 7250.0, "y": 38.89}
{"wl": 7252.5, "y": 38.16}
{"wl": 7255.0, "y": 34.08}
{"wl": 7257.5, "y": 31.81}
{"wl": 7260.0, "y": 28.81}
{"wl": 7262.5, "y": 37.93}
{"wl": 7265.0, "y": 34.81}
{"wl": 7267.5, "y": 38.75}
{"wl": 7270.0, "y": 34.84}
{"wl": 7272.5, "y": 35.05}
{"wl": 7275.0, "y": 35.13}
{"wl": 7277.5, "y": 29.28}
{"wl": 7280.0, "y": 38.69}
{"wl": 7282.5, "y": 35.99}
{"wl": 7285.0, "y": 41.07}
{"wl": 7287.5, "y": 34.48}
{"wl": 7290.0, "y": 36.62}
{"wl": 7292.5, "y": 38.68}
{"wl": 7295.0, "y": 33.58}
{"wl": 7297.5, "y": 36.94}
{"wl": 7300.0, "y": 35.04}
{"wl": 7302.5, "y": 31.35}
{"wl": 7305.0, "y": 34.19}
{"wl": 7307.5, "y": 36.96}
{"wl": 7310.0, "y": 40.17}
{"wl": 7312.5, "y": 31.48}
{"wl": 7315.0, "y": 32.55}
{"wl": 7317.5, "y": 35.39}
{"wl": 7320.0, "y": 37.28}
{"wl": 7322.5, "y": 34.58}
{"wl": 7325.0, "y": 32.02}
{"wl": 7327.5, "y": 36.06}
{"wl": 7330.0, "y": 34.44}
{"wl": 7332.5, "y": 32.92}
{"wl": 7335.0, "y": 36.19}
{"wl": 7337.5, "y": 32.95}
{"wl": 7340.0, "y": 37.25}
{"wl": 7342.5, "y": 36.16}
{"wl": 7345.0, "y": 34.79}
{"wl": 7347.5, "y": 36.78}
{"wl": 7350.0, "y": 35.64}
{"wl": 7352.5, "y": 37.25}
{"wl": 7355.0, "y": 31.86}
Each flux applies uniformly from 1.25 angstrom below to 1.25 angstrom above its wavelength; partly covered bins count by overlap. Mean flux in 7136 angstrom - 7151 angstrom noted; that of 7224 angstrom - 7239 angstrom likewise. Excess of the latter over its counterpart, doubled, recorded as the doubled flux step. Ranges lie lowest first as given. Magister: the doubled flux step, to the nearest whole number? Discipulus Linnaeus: 10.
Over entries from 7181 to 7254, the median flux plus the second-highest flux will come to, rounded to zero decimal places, 76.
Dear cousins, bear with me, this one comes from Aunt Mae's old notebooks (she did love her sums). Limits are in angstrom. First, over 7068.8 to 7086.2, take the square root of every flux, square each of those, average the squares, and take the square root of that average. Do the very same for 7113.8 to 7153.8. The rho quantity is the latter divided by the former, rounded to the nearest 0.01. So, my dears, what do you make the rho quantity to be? 0.92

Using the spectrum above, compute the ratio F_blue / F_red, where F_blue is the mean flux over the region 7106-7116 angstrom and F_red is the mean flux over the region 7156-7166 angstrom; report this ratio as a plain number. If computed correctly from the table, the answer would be 0.91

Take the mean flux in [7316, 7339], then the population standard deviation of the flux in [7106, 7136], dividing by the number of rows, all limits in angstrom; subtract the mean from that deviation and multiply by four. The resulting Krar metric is -130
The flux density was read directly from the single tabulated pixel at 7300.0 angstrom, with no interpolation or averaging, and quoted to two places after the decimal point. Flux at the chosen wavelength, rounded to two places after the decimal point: 35.04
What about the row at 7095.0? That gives 36.59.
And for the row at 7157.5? 37.33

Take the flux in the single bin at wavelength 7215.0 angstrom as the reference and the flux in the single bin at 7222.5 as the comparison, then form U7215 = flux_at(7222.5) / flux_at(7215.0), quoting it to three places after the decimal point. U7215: 0.990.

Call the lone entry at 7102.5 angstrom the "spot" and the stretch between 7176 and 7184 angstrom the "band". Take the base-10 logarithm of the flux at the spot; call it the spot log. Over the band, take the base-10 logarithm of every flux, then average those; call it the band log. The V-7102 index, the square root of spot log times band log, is 1.51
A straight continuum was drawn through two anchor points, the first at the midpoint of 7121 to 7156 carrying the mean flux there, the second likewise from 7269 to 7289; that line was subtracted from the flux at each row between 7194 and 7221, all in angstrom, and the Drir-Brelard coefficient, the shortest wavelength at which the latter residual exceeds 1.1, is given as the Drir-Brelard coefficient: 7195.0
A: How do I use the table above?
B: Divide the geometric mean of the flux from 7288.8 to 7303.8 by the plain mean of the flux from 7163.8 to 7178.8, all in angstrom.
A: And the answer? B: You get 1.02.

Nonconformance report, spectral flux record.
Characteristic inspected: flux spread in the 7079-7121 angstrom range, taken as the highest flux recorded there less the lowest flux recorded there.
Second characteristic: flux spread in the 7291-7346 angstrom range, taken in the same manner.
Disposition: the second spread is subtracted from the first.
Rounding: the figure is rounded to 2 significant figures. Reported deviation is -1.6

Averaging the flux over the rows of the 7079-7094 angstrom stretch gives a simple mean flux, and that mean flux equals 33.6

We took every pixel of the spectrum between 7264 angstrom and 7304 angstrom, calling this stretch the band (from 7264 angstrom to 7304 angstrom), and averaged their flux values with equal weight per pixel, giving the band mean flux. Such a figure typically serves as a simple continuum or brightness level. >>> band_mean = 35.6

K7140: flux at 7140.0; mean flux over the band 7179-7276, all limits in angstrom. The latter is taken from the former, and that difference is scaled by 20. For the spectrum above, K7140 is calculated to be -81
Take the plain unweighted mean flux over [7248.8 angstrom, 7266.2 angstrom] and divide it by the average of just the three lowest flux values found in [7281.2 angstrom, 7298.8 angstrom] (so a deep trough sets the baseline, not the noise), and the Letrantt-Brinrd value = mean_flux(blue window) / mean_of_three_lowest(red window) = 1.01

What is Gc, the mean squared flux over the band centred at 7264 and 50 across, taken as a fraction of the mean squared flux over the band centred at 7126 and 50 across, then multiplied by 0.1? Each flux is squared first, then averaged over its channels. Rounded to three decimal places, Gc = 0.134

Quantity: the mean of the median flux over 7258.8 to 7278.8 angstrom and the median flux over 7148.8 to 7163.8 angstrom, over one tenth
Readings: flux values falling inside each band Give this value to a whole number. 345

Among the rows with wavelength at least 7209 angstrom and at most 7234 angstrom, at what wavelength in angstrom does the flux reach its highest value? 7215.0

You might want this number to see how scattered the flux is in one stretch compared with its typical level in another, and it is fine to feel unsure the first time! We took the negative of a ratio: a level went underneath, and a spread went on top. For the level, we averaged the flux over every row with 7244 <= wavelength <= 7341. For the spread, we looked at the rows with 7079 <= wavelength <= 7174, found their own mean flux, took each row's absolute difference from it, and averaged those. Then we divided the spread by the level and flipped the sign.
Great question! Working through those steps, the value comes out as -0.06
